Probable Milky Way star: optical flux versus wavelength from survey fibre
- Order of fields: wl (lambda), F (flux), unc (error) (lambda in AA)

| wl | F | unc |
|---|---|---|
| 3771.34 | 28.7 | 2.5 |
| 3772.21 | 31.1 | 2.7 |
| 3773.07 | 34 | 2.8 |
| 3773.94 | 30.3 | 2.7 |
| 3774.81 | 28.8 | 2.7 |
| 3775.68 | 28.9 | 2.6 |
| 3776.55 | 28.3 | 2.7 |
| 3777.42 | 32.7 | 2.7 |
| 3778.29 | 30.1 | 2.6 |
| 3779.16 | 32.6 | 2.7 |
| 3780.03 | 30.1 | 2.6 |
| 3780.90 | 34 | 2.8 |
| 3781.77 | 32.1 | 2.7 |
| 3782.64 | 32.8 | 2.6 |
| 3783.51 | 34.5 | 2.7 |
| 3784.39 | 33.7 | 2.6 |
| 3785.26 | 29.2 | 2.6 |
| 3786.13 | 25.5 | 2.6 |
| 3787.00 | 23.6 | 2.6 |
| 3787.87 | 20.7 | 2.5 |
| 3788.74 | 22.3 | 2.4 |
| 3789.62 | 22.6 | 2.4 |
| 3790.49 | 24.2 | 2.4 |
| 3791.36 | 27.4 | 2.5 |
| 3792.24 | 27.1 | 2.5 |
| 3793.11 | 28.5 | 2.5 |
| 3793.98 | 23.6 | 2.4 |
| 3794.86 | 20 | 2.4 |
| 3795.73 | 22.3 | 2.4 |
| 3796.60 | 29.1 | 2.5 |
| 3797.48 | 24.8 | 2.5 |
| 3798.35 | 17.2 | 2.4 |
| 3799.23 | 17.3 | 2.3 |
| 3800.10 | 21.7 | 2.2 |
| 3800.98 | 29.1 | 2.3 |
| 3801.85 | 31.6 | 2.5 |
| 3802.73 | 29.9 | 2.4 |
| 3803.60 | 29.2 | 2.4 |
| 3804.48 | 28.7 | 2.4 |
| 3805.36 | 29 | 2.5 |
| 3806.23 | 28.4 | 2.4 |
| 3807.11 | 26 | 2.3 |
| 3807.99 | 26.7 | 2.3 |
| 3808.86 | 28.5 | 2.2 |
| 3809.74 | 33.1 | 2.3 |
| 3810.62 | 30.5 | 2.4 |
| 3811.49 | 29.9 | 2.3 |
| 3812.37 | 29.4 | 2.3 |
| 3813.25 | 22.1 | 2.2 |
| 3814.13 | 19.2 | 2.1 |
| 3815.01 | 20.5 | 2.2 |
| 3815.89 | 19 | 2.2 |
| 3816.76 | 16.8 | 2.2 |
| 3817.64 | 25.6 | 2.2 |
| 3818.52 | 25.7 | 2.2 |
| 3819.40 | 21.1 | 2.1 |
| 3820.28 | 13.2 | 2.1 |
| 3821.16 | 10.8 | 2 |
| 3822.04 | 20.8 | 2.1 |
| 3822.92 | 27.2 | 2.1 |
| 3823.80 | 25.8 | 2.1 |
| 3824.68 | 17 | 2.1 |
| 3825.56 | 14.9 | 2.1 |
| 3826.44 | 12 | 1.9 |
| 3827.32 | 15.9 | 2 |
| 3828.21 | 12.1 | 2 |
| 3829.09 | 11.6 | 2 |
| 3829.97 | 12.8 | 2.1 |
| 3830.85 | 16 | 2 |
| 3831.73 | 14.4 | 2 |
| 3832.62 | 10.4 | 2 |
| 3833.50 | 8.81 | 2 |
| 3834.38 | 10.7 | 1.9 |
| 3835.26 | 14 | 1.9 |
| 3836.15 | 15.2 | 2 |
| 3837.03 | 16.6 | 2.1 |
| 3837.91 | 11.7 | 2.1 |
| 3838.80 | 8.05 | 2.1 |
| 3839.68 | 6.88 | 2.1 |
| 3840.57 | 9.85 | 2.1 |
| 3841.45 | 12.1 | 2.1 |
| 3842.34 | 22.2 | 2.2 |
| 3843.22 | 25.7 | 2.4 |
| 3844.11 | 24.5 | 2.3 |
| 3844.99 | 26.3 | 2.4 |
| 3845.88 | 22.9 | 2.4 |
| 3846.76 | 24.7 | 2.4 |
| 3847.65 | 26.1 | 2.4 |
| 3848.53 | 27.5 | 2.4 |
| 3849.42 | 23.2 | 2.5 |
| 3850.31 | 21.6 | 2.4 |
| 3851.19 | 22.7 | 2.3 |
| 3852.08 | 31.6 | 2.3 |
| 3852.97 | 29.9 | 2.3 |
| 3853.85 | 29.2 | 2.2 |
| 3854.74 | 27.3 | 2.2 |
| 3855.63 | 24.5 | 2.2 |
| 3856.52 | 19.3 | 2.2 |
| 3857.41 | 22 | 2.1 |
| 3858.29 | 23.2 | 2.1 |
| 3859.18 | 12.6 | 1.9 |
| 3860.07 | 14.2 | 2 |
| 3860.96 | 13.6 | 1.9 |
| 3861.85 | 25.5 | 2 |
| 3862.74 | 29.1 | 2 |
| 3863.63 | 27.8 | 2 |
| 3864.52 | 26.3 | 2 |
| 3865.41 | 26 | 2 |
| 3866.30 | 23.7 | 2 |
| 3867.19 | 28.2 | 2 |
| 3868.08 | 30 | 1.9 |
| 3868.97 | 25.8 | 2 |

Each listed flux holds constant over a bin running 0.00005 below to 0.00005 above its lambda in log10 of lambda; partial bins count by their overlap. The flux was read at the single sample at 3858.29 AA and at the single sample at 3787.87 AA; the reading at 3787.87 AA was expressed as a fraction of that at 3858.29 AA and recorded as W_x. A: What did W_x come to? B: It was 0.9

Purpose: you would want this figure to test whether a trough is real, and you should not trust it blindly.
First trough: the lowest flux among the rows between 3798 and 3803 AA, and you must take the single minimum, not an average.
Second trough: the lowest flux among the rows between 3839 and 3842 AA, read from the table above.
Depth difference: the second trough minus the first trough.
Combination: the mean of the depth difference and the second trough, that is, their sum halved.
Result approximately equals -2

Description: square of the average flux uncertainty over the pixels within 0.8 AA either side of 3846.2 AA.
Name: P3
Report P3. 5.8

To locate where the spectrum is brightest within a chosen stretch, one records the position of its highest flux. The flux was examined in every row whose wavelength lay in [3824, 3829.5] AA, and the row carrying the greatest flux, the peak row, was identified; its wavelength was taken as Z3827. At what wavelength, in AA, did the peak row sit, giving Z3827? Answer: 3824.68 AA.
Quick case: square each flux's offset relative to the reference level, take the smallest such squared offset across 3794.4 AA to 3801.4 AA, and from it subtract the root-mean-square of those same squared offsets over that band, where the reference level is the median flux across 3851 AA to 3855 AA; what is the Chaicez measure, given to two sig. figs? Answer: -82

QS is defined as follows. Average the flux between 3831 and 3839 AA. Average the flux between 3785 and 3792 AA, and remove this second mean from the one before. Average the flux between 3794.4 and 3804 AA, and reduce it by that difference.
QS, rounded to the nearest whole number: 37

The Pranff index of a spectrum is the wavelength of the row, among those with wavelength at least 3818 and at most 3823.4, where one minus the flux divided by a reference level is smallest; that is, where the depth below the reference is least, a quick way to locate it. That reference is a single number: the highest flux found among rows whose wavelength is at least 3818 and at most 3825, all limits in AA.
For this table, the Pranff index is 3822.92 AA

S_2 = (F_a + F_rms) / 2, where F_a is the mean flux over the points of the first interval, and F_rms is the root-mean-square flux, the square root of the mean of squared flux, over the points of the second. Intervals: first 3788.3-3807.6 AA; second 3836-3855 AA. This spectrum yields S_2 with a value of 23.9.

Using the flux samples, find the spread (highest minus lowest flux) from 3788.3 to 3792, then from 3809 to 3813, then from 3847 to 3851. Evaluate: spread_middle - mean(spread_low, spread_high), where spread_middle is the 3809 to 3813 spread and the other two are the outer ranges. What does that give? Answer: -1.8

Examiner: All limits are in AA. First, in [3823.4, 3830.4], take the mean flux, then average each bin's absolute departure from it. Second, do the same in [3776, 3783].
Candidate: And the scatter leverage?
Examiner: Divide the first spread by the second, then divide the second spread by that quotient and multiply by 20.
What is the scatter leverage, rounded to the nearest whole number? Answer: 15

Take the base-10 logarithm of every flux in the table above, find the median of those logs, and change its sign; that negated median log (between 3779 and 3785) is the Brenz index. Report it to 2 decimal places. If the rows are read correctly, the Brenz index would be -1.52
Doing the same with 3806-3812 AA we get -1.45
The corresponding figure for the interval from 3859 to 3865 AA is -1.41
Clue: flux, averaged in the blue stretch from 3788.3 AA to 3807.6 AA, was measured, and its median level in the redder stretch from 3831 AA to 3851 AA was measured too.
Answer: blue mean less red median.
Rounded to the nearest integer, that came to 10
